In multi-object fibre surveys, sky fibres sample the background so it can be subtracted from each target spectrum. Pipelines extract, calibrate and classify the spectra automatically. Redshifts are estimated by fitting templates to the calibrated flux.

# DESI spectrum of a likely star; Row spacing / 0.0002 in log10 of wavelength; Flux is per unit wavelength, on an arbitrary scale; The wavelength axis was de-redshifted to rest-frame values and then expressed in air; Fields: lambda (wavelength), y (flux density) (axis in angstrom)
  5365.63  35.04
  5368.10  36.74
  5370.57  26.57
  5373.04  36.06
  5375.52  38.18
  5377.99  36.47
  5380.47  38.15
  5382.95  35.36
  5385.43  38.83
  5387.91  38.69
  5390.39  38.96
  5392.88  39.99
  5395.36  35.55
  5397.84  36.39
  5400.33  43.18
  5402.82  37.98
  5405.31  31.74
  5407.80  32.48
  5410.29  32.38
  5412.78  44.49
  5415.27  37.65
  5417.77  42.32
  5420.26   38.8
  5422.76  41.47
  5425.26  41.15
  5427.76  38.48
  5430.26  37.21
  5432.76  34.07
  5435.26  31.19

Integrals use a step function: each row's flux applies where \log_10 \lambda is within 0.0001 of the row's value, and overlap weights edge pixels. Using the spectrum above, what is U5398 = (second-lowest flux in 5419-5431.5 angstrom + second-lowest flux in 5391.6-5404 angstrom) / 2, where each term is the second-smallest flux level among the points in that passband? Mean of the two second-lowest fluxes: 37.4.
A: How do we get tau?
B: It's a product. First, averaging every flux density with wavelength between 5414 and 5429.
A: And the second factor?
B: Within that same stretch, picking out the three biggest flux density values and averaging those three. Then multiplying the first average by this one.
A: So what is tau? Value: 1665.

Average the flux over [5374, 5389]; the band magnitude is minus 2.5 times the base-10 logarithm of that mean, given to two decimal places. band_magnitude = -3.94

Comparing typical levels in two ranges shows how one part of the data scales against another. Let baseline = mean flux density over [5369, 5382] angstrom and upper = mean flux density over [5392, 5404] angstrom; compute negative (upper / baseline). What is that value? -1.10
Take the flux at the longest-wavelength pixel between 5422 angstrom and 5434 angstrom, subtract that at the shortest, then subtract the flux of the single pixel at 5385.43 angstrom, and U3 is -46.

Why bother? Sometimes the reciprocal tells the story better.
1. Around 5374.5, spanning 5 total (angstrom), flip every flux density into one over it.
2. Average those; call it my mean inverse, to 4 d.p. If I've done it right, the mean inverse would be 0.0270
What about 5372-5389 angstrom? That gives 0.0268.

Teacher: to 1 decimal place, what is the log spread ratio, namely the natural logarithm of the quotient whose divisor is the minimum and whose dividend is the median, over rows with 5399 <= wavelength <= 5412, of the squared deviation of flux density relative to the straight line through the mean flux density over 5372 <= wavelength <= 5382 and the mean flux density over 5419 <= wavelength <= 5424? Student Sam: 4.0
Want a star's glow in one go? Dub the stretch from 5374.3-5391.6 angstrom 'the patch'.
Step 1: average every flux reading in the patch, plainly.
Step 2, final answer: 37.8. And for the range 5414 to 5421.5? 39.6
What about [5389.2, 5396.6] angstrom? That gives 38.2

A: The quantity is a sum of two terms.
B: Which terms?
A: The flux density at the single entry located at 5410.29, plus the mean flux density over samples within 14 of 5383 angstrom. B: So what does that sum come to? 69.0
